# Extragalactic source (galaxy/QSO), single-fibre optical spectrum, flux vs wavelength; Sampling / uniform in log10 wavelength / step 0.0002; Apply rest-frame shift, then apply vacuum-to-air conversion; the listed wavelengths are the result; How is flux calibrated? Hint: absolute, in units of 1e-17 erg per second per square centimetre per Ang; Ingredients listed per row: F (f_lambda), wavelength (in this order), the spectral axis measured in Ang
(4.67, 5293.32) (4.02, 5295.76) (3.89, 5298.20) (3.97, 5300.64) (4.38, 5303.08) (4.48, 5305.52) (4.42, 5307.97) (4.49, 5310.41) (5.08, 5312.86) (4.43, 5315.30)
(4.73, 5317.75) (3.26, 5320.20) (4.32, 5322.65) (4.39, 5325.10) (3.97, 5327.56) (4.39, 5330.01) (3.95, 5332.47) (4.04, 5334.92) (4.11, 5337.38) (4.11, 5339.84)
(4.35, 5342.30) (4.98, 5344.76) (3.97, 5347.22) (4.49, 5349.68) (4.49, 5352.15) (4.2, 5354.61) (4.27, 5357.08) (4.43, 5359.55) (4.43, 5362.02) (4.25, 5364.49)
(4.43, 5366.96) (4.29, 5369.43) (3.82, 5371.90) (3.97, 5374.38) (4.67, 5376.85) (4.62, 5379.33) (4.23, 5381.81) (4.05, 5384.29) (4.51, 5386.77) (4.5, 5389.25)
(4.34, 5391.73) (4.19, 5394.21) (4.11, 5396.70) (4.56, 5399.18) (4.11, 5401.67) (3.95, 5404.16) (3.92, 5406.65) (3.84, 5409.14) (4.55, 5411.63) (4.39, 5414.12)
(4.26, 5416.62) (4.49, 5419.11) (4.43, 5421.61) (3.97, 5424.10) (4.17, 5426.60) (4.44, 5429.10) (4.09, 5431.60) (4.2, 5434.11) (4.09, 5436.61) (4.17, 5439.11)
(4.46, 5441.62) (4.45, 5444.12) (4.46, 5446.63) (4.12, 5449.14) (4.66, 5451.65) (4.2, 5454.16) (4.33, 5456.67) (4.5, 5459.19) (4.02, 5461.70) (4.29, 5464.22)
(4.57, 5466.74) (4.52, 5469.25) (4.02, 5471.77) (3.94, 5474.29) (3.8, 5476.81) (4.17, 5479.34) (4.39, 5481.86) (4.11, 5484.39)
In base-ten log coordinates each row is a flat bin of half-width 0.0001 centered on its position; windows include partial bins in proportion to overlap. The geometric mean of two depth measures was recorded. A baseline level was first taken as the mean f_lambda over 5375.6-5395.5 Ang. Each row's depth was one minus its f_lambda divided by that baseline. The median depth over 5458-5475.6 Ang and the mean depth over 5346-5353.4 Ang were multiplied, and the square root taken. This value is 0.019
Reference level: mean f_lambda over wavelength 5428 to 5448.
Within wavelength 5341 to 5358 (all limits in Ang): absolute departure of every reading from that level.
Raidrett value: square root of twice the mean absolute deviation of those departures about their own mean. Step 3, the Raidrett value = 0.57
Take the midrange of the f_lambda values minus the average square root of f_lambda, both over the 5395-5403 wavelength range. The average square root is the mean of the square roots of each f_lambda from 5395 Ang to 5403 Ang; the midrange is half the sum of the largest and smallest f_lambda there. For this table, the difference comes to 2.27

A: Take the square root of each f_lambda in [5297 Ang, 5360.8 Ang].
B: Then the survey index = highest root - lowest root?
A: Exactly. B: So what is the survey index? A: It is 0.45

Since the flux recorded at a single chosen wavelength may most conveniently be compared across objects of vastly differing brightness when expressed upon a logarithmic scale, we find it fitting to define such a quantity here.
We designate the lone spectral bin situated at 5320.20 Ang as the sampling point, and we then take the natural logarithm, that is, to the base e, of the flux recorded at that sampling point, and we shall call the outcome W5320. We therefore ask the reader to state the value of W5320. 1.18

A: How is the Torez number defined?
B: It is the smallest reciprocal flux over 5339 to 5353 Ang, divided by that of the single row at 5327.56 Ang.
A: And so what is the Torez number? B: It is 0.80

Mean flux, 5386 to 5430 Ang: 4.26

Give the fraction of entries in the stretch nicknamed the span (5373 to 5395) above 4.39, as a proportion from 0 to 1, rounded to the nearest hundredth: 0.44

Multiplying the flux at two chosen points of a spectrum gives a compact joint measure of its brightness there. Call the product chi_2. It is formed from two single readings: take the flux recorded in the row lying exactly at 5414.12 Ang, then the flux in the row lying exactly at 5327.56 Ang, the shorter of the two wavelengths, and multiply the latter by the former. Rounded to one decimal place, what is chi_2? 17.4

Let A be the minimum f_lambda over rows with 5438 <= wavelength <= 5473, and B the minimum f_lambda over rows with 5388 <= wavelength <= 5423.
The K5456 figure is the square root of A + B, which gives 2.80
